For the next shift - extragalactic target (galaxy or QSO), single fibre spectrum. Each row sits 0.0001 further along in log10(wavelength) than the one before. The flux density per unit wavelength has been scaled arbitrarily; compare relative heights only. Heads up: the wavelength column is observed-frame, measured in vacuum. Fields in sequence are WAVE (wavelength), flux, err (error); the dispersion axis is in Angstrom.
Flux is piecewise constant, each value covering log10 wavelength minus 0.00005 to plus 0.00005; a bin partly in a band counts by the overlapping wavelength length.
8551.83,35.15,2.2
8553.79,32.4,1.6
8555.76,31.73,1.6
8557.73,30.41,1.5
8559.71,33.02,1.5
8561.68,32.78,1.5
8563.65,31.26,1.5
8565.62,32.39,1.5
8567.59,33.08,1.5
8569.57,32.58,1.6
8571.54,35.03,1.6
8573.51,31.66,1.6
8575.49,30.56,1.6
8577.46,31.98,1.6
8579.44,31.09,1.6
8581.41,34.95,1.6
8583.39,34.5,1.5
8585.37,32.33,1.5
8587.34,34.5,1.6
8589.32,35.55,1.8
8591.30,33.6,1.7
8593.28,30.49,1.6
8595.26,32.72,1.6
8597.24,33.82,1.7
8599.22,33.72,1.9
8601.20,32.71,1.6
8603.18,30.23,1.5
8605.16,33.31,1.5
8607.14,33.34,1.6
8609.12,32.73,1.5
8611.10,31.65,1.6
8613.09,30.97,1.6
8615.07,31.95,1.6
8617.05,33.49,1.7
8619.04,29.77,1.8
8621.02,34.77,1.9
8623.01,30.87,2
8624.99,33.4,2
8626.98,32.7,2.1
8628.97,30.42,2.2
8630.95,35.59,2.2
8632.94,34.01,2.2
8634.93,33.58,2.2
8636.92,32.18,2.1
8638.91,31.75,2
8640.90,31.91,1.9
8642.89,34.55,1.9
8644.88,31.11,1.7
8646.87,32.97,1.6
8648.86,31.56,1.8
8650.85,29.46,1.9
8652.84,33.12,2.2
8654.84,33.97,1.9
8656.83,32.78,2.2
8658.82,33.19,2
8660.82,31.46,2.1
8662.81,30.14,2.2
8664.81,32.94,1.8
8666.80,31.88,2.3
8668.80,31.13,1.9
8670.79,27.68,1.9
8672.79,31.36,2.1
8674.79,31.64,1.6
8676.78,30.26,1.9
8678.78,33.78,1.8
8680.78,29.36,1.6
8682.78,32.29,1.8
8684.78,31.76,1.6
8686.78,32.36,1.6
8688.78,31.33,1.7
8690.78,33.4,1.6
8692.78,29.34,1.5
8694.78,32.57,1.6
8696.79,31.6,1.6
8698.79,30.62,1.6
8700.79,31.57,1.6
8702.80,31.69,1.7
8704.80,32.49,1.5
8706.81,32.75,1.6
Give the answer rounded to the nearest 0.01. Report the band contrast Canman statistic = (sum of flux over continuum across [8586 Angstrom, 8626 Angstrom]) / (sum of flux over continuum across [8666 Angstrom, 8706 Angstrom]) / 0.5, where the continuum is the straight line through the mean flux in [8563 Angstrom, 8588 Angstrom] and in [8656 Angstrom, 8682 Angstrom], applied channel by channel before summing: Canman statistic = 2.00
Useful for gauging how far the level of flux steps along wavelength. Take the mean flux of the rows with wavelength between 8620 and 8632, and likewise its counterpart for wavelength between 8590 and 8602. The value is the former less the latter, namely 0.1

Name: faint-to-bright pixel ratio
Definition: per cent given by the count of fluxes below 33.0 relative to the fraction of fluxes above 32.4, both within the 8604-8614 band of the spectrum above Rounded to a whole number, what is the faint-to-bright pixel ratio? 500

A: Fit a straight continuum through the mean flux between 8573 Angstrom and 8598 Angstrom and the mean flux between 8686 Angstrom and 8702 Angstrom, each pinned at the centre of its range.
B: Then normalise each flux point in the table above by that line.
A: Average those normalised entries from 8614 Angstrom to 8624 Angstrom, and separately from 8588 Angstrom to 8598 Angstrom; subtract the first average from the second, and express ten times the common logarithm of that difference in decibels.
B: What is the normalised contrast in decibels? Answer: -16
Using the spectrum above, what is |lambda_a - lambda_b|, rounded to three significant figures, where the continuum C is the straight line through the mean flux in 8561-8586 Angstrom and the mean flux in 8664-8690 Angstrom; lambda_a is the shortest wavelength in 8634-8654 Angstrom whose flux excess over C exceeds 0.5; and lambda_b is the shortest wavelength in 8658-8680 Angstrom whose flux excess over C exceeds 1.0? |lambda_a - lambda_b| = 23.9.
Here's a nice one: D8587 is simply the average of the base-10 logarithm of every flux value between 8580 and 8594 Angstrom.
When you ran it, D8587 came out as 1.53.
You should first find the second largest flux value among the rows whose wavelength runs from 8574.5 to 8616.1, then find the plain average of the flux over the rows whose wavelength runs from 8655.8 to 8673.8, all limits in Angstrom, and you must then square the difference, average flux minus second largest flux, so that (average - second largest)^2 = 13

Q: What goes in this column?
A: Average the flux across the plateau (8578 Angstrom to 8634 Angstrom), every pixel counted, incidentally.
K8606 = 32.8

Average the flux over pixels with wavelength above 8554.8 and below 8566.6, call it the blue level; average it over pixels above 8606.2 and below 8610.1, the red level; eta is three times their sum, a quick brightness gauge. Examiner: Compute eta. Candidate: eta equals 194.9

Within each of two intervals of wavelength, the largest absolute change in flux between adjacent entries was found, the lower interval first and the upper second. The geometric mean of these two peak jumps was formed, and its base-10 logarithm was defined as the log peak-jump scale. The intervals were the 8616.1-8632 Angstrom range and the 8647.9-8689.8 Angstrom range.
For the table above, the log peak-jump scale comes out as 0.679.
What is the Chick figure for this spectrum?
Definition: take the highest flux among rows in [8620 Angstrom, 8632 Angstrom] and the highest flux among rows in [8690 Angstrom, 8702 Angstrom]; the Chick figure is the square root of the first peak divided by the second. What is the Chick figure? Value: 1.03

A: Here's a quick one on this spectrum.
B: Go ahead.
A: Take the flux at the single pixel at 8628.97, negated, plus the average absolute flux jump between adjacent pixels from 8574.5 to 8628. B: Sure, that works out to -28.6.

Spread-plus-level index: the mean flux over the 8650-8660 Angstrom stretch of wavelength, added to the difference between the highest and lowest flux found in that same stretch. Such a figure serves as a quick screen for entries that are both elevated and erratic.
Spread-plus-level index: 37.0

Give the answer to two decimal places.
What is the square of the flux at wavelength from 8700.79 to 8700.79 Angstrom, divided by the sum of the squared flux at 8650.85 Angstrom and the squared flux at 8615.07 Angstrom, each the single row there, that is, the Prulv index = 0.53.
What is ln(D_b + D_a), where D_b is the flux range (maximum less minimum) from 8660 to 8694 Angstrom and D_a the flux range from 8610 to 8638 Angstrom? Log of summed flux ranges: 2.48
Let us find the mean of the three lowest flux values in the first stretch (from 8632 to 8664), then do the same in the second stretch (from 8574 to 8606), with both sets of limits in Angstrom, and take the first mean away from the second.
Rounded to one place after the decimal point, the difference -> 0.2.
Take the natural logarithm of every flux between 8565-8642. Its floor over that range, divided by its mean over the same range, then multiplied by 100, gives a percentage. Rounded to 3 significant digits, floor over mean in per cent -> 97.3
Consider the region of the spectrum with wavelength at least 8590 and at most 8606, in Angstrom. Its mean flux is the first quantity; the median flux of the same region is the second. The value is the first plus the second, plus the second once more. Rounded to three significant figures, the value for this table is 98.6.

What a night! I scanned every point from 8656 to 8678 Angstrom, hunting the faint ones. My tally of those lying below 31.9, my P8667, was 8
